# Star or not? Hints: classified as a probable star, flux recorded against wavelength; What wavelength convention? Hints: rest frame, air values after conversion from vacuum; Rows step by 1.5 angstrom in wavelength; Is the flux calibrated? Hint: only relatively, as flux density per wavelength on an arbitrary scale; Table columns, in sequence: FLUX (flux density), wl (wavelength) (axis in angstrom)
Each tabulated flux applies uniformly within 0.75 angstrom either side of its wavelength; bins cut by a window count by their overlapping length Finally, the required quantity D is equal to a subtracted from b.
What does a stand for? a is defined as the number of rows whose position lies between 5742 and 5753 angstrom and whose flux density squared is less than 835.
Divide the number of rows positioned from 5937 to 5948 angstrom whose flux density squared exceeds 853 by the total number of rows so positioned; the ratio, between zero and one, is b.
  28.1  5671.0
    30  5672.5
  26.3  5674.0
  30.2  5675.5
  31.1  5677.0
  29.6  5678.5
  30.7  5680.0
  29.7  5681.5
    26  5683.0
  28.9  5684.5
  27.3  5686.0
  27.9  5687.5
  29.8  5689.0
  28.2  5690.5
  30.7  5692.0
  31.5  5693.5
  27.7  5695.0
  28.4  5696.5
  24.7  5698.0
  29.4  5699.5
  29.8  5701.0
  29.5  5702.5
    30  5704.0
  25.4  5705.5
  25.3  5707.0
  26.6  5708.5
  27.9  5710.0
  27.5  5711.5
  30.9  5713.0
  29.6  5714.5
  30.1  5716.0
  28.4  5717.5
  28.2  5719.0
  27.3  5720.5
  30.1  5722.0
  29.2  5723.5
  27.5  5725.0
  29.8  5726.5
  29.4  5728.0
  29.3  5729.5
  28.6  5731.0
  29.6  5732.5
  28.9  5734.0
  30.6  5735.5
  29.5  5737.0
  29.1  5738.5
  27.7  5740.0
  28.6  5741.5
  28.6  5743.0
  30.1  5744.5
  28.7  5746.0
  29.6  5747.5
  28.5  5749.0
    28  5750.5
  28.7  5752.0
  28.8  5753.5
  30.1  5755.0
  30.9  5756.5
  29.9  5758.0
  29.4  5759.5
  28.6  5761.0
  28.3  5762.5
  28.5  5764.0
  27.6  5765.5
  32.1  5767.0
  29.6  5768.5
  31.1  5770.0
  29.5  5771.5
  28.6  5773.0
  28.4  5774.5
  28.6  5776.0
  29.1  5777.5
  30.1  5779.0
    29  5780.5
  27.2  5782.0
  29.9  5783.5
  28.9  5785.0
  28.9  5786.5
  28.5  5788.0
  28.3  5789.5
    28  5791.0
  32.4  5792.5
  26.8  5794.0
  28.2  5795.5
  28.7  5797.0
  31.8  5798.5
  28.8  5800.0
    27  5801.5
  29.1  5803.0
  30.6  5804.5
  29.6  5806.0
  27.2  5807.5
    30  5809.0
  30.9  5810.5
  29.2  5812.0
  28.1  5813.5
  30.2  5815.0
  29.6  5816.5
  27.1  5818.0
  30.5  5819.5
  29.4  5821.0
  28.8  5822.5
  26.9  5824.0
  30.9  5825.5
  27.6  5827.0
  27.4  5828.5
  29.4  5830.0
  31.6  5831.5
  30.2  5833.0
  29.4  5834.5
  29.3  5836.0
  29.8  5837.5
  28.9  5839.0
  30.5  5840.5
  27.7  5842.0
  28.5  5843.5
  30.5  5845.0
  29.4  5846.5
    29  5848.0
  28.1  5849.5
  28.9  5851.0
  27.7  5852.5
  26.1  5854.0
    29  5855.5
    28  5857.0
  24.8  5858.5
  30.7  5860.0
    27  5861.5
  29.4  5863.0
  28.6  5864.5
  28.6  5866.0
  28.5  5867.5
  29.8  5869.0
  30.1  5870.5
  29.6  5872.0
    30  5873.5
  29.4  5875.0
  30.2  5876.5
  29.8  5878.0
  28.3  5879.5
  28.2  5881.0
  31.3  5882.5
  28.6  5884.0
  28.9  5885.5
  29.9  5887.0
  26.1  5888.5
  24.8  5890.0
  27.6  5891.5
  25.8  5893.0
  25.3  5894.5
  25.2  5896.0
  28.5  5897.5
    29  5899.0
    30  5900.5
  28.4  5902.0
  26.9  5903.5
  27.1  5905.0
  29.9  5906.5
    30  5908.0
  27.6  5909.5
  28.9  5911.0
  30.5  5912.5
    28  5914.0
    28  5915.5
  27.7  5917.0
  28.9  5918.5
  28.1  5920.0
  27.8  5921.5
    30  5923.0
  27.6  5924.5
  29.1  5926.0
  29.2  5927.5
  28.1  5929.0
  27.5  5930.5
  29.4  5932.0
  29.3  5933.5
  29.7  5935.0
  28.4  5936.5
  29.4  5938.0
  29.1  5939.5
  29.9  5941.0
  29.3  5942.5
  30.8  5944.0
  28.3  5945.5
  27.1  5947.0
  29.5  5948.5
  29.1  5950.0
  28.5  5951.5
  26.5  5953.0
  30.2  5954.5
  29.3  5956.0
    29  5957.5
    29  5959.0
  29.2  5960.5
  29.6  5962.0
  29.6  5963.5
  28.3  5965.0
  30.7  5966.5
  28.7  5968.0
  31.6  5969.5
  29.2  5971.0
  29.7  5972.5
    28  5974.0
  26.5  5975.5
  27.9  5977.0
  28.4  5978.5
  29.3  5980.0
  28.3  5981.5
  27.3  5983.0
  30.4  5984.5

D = -4.4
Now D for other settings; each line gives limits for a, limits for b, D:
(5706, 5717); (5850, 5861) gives -3.9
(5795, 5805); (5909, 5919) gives -3.9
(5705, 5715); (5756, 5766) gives -4.6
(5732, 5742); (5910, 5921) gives -1.9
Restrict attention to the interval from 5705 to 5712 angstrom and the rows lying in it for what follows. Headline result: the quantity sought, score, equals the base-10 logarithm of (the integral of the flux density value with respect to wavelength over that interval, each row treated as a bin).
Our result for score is 2.27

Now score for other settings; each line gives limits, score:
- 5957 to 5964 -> 2.31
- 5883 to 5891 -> 2.35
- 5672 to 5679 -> 2.31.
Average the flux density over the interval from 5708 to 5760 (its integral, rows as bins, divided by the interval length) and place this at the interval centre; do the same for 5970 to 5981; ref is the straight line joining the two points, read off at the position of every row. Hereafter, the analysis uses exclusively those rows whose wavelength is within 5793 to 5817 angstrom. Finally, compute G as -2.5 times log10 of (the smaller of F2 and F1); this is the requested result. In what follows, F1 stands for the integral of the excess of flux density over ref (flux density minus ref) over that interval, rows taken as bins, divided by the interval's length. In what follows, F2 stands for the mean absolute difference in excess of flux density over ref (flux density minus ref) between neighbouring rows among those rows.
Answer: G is 1.4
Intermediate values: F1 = 0.3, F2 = 1.7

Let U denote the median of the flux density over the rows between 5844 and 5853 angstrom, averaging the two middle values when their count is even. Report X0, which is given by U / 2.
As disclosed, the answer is 14.5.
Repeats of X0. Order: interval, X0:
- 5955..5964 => 14.6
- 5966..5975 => 14.7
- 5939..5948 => 14.6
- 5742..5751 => 14.3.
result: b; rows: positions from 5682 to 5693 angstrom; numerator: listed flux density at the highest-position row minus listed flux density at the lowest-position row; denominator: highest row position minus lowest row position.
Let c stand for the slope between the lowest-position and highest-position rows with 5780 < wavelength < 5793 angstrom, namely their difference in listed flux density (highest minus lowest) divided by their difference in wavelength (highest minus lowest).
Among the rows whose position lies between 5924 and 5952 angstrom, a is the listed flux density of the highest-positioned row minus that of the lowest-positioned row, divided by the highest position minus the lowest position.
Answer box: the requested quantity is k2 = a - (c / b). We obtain -0.5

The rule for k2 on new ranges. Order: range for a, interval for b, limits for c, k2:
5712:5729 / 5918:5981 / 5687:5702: -21.7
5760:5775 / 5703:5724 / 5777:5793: 5.3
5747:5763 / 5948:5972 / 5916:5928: 10.6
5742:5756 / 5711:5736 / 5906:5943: 0.3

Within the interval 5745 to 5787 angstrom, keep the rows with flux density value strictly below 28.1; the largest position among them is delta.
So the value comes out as 5782.0 angstrom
